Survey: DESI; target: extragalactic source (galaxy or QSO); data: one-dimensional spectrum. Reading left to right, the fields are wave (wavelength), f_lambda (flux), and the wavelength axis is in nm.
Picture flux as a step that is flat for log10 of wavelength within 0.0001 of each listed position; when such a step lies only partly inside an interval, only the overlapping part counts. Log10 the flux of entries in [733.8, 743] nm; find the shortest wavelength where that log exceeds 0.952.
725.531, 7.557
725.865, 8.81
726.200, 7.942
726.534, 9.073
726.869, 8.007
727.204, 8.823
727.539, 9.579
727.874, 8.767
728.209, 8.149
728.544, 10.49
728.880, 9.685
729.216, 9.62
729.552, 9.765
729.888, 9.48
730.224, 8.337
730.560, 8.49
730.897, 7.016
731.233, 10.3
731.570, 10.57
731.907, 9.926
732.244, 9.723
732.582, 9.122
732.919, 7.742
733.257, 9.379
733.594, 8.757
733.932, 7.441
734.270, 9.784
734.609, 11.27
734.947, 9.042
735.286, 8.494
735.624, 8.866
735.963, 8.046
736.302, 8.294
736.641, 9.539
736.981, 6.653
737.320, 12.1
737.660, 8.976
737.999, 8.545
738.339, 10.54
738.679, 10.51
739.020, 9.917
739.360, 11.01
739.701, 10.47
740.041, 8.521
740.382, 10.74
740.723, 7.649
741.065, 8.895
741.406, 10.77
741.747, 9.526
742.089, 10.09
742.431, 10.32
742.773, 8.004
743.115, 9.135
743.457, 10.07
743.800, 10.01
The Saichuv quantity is 734.270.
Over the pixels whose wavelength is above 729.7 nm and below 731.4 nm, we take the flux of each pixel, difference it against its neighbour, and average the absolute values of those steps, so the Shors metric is 1.5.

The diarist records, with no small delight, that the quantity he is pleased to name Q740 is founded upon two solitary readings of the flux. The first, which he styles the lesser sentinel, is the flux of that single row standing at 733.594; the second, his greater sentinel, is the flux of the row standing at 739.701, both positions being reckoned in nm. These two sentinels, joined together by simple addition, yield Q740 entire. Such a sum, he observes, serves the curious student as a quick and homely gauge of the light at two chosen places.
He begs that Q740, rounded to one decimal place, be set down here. 19.2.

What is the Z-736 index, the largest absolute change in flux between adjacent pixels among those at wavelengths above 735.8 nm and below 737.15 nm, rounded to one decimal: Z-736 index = 2.9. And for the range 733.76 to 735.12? 2.3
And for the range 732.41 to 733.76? 1.6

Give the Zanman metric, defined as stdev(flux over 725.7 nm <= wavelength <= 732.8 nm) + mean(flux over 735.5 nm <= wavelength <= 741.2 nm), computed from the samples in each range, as 10.3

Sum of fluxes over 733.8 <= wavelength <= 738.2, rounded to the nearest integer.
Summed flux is 117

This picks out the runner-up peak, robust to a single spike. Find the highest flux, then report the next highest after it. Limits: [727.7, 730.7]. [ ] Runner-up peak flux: 9.765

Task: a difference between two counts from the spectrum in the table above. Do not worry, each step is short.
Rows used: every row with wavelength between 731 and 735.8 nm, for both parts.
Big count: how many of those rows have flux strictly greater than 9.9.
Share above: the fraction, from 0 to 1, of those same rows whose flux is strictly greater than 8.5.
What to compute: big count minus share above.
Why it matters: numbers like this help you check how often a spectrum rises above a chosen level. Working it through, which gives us 3.2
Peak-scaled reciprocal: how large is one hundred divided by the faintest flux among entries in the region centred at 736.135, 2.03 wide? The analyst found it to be 15.0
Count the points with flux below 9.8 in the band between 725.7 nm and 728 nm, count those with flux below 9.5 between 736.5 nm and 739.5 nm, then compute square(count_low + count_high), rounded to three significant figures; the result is 100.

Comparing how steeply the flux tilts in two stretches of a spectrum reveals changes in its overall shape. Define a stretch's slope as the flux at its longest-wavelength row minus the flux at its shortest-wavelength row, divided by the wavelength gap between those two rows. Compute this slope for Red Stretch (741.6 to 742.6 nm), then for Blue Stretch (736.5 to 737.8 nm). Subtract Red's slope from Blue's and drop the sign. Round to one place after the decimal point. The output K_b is 1.7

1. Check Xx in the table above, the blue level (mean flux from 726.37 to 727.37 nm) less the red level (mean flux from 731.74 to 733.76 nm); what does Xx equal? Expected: -0.5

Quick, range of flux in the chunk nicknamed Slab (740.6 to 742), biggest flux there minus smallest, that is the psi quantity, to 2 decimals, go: 3.12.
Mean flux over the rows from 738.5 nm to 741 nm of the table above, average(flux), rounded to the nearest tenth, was 9.8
